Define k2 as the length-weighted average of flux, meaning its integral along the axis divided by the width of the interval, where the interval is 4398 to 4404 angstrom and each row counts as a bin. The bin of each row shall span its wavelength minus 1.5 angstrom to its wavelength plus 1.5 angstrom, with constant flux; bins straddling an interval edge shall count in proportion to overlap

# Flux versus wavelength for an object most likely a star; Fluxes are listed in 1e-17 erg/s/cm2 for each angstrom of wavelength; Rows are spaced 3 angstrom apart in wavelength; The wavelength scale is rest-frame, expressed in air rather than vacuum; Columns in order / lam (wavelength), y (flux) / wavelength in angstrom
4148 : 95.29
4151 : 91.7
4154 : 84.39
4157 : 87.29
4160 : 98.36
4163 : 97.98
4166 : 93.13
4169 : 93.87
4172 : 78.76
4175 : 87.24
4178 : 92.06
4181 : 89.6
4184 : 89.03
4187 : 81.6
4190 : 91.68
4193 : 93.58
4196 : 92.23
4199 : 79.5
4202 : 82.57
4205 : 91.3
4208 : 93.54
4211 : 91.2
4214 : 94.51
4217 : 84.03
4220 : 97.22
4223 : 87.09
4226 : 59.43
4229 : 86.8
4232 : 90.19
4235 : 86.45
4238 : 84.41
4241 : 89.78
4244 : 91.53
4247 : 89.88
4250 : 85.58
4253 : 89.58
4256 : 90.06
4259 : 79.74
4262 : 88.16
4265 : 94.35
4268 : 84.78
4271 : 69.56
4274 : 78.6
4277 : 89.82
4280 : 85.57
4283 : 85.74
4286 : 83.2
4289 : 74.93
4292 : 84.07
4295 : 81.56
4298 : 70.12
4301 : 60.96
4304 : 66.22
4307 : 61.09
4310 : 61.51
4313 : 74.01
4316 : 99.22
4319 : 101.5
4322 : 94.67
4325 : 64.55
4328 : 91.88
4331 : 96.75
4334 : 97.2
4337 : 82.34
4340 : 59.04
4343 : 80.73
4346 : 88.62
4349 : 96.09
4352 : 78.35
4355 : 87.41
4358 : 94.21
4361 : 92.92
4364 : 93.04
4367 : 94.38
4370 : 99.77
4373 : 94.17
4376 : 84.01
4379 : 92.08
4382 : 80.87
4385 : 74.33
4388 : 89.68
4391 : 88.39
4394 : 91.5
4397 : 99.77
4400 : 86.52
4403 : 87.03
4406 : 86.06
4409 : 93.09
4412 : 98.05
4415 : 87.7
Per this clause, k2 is 87.8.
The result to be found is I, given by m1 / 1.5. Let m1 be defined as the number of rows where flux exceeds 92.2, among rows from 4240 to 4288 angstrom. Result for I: 1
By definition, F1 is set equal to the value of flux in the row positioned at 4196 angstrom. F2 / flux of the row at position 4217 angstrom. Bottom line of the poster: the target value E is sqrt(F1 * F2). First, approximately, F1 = 92.23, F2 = 84.03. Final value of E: 88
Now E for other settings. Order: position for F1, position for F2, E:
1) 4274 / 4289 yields 77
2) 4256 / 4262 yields 89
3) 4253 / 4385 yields 82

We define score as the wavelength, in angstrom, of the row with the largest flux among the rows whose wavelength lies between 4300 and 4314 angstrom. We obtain 4313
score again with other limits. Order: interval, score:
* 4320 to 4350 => 4334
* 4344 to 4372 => 4370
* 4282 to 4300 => 4283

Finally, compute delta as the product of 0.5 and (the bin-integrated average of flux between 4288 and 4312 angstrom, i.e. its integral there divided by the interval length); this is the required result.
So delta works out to 35.0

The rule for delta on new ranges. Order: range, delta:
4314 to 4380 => 44.5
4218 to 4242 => 42.5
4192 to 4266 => 43.8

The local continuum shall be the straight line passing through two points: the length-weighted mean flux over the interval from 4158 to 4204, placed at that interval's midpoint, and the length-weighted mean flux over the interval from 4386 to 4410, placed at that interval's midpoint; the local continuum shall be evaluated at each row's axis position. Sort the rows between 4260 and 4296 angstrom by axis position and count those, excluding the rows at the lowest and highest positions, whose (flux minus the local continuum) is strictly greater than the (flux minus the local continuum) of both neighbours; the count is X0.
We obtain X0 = 4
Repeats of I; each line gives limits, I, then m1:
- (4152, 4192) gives 3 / 4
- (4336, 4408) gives 5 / 8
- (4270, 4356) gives 4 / 6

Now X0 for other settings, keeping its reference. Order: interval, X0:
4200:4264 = 6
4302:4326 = 1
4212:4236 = 2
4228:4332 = 9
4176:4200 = 1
